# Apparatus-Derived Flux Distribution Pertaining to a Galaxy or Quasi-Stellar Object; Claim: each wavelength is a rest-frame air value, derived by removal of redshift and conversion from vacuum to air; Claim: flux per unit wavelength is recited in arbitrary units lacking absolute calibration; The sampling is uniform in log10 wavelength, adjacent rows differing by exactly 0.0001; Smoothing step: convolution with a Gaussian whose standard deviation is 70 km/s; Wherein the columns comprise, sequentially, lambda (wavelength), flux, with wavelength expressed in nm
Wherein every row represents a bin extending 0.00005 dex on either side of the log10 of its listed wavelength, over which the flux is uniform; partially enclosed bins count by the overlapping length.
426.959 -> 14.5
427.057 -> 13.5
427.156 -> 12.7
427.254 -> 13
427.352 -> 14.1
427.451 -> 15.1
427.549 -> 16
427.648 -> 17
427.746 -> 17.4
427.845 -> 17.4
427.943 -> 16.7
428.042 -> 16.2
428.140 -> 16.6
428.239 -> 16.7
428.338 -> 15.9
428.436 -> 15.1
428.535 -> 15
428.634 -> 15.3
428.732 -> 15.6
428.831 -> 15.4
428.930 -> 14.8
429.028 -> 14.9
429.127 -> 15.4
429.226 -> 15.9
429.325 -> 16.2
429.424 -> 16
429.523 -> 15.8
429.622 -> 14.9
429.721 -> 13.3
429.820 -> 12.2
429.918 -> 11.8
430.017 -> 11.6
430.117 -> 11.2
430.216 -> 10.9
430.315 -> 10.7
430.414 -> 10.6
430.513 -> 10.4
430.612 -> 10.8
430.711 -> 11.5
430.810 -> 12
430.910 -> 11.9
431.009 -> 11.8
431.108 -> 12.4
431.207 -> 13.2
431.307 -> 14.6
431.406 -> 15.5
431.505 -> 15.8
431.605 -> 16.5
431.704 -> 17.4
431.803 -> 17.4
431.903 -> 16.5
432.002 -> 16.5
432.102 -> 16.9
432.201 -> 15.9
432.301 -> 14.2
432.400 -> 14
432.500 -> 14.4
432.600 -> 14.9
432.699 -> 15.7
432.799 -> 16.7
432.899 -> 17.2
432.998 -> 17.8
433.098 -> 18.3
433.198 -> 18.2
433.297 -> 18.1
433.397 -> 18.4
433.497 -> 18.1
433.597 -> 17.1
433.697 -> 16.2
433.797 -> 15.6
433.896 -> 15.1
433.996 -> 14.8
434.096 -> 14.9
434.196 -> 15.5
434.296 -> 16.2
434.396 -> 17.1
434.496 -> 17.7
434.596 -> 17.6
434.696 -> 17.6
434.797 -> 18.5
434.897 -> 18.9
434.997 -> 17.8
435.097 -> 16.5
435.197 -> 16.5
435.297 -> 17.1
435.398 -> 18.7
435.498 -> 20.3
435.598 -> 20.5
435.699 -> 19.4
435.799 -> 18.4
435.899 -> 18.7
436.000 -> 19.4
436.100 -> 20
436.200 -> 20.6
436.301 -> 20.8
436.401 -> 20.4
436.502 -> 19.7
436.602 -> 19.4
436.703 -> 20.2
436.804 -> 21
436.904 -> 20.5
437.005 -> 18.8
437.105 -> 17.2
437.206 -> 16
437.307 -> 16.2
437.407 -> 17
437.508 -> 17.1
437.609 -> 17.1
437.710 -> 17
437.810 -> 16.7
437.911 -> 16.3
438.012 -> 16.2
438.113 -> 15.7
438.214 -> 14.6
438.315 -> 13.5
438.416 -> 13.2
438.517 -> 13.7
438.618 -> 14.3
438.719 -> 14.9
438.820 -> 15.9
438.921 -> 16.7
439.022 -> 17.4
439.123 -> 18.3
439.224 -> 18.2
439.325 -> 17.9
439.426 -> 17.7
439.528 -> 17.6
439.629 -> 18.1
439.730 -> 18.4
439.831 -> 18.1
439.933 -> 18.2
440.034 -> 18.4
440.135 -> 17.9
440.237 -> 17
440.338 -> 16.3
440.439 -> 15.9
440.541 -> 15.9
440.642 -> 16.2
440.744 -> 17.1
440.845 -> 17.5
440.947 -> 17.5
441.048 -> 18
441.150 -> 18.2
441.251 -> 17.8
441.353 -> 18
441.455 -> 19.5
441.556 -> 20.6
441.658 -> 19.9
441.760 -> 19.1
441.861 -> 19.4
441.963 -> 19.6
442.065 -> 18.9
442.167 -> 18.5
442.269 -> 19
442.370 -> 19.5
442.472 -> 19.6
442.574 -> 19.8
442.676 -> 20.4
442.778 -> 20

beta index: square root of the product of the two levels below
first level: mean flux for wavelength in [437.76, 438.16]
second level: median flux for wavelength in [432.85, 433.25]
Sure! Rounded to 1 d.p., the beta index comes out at 17.1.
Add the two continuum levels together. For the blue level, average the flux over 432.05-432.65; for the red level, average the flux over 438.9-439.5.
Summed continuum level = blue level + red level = 33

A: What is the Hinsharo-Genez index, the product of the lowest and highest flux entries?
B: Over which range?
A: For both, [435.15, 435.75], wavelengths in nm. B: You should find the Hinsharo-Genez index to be 338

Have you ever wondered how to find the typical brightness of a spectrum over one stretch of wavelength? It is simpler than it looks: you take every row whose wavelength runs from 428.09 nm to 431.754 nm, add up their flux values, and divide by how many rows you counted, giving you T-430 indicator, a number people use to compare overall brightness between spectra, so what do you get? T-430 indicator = 13.9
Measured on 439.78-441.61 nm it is 17.7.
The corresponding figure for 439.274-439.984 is 18.0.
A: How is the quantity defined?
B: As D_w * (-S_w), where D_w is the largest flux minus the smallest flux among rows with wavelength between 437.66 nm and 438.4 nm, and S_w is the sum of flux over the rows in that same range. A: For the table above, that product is -385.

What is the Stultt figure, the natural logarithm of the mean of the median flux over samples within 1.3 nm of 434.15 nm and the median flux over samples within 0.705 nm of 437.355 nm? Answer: 2.85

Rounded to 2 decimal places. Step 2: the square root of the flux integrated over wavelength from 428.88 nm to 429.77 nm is 3.68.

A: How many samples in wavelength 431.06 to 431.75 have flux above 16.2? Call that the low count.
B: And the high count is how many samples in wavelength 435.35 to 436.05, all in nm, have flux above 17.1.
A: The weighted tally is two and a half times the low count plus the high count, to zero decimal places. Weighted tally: 12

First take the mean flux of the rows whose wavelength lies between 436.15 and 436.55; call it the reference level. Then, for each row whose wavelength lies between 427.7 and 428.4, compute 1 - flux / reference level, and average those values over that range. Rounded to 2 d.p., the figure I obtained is 0.18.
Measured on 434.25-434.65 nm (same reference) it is 0.16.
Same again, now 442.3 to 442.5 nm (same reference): 0.04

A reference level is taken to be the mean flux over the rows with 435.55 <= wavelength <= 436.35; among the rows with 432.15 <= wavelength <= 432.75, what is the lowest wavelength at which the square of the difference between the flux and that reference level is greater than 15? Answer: 432.301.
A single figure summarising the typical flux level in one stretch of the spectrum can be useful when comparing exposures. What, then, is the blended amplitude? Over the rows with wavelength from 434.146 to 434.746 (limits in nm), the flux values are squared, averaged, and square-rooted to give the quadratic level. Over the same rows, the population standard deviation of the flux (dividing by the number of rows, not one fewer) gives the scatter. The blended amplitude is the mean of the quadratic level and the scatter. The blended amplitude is 8.9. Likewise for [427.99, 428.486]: 8.3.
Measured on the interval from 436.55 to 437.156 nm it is 10.4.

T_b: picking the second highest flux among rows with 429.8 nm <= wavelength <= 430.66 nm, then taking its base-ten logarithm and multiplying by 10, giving 10.7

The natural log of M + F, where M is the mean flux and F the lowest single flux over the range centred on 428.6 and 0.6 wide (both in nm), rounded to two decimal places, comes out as 3.41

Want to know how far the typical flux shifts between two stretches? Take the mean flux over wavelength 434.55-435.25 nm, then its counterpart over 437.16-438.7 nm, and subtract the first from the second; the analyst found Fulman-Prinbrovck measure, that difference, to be -2.0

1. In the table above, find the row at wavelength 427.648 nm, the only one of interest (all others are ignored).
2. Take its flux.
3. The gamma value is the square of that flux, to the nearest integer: 289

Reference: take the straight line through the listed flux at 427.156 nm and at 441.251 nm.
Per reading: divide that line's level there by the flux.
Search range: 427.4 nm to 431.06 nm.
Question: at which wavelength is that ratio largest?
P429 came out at 430.513 nm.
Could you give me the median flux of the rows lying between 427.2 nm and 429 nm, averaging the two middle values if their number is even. 16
